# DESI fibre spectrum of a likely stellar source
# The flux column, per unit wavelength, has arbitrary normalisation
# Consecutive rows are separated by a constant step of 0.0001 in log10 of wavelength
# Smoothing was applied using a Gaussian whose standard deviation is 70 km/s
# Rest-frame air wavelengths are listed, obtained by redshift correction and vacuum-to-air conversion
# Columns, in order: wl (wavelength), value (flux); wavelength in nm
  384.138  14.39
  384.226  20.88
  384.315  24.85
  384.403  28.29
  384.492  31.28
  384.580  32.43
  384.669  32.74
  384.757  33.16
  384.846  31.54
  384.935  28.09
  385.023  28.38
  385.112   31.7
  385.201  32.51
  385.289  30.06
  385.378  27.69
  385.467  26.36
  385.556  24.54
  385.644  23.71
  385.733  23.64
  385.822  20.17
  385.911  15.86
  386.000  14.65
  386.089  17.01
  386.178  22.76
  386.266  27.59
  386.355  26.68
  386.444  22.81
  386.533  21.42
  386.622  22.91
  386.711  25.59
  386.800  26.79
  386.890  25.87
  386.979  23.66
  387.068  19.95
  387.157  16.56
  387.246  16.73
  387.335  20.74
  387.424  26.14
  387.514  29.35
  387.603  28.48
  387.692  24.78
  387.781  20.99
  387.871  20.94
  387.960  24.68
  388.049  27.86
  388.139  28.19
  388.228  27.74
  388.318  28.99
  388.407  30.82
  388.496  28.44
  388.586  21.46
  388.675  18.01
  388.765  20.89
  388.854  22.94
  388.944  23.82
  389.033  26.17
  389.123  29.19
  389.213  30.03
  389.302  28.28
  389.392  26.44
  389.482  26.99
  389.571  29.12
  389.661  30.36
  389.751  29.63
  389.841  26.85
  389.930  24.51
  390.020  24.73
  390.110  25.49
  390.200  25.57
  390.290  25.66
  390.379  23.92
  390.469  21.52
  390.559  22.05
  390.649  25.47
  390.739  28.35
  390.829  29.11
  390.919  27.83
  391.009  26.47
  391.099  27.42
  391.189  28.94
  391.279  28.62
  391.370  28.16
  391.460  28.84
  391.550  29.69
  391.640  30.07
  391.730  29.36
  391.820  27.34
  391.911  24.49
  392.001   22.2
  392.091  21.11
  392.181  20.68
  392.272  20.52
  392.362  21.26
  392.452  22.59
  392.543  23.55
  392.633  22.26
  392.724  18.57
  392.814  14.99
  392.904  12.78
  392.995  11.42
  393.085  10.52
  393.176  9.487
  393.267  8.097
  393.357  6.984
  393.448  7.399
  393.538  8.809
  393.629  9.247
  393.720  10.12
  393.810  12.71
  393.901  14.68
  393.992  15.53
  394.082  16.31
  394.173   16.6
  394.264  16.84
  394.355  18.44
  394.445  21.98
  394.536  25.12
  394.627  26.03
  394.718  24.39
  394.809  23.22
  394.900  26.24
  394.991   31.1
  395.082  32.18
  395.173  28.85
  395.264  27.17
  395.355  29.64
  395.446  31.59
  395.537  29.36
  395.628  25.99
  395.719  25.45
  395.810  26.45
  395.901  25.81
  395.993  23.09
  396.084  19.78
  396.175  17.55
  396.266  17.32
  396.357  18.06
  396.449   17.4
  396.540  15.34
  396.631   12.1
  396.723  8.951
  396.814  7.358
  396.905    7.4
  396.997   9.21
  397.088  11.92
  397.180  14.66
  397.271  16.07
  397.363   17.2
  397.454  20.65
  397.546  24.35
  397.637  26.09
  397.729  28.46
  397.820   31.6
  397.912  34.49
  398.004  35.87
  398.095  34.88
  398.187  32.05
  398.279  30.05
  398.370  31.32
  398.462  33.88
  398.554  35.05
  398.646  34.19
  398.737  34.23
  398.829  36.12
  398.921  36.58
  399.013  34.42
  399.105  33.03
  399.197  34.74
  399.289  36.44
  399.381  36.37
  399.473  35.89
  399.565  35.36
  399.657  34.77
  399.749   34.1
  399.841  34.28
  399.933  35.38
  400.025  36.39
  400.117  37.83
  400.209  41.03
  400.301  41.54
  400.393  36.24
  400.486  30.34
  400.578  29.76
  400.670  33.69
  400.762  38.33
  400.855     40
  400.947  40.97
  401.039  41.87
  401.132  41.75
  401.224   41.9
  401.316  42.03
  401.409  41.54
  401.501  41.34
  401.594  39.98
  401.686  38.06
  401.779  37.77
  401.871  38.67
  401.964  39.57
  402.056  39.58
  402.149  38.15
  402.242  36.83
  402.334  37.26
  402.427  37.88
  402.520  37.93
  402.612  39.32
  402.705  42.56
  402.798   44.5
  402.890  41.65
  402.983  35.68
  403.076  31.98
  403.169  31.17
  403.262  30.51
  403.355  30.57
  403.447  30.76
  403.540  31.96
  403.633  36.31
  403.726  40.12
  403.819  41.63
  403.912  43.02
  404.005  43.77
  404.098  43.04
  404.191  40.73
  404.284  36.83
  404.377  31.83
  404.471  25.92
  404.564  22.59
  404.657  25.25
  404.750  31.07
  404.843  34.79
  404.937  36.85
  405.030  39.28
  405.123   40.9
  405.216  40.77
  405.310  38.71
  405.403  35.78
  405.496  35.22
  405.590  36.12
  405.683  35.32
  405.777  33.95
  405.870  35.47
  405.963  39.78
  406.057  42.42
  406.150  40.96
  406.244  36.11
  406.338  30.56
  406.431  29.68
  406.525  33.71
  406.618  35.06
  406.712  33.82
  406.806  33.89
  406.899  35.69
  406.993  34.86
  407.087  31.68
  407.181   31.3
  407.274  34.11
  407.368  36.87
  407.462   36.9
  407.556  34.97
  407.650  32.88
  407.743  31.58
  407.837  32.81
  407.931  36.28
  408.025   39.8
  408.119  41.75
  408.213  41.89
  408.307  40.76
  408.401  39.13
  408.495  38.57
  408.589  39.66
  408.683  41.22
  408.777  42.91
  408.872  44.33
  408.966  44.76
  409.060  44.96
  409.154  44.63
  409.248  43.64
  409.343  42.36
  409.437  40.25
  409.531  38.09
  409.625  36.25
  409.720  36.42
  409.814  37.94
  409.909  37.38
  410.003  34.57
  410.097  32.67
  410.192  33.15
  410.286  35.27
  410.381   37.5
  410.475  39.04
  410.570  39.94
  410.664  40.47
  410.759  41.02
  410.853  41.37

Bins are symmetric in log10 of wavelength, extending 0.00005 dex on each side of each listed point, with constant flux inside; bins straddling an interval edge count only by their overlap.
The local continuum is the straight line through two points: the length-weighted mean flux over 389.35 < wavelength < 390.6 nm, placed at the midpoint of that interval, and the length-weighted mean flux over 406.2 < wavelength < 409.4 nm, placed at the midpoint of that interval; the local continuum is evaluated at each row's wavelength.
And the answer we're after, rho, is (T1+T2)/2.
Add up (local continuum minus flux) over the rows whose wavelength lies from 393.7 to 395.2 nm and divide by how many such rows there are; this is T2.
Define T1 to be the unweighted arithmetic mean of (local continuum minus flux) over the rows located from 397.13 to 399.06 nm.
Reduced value 5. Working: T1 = 1.6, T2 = 7.6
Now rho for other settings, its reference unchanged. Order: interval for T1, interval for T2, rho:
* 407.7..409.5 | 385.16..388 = -1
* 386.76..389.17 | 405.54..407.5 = 1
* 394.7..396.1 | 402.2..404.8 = 1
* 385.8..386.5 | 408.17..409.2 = -1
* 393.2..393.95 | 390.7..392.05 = 9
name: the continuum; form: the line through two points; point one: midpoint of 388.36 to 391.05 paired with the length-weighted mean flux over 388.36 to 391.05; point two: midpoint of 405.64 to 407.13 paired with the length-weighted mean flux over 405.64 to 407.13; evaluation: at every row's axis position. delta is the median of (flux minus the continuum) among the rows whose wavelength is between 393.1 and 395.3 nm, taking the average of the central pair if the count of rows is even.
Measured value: -12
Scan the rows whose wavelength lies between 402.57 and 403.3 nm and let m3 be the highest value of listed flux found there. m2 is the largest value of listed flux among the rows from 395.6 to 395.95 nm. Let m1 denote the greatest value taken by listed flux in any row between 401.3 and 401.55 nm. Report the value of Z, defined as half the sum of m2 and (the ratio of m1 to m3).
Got 14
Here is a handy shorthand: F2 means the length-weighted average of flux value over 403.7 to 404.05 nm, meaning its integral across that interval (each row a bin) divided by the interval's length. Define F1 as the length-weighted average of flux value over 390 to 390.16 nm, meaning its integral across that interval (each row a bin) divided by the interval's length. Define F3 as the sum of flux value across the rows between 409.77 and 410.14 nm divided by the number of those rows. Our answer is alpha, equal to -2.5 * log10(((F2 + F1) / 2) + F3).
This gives -4.60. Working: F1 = 25.1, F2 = 42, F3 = 36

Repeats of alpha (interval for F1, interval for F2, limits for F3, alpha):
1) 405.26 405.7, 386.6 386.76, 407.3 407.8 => -4.53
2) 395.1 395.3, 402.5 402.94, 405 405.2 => -4.69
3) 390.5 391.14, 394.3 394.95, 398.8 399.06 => -4.46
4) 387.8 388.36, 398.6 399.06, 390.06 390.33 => -4.37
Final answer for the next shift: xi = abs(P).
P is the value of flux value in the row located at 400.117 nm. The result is 38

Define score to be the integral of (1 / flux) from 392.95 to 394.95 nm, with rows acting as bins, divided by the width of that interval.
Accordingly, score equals 0.077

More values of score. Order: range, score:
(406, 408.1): 0.029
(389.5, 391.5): 0.038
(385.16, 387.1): 0.044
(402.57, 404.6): 0.028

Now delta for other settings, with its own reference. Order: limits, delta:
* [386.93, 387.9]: -4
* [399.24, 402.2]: 6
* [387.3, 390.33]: 1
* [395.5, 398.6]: -6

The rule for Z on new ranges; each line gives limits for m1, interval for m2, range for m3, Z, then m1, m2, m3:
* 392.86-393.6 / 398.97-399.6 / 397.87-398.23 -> 18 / 12.78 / 36.44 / 35.87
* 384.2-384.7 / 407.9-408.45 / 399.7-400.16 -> 21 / 32.74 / 41.89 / 37.83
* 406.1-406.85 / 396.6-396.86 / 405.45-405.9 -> 7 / 40.96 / 12.1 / 36.12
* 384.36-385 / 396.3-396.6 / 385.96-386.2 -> 10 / 33.16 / 18.06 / 22.76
